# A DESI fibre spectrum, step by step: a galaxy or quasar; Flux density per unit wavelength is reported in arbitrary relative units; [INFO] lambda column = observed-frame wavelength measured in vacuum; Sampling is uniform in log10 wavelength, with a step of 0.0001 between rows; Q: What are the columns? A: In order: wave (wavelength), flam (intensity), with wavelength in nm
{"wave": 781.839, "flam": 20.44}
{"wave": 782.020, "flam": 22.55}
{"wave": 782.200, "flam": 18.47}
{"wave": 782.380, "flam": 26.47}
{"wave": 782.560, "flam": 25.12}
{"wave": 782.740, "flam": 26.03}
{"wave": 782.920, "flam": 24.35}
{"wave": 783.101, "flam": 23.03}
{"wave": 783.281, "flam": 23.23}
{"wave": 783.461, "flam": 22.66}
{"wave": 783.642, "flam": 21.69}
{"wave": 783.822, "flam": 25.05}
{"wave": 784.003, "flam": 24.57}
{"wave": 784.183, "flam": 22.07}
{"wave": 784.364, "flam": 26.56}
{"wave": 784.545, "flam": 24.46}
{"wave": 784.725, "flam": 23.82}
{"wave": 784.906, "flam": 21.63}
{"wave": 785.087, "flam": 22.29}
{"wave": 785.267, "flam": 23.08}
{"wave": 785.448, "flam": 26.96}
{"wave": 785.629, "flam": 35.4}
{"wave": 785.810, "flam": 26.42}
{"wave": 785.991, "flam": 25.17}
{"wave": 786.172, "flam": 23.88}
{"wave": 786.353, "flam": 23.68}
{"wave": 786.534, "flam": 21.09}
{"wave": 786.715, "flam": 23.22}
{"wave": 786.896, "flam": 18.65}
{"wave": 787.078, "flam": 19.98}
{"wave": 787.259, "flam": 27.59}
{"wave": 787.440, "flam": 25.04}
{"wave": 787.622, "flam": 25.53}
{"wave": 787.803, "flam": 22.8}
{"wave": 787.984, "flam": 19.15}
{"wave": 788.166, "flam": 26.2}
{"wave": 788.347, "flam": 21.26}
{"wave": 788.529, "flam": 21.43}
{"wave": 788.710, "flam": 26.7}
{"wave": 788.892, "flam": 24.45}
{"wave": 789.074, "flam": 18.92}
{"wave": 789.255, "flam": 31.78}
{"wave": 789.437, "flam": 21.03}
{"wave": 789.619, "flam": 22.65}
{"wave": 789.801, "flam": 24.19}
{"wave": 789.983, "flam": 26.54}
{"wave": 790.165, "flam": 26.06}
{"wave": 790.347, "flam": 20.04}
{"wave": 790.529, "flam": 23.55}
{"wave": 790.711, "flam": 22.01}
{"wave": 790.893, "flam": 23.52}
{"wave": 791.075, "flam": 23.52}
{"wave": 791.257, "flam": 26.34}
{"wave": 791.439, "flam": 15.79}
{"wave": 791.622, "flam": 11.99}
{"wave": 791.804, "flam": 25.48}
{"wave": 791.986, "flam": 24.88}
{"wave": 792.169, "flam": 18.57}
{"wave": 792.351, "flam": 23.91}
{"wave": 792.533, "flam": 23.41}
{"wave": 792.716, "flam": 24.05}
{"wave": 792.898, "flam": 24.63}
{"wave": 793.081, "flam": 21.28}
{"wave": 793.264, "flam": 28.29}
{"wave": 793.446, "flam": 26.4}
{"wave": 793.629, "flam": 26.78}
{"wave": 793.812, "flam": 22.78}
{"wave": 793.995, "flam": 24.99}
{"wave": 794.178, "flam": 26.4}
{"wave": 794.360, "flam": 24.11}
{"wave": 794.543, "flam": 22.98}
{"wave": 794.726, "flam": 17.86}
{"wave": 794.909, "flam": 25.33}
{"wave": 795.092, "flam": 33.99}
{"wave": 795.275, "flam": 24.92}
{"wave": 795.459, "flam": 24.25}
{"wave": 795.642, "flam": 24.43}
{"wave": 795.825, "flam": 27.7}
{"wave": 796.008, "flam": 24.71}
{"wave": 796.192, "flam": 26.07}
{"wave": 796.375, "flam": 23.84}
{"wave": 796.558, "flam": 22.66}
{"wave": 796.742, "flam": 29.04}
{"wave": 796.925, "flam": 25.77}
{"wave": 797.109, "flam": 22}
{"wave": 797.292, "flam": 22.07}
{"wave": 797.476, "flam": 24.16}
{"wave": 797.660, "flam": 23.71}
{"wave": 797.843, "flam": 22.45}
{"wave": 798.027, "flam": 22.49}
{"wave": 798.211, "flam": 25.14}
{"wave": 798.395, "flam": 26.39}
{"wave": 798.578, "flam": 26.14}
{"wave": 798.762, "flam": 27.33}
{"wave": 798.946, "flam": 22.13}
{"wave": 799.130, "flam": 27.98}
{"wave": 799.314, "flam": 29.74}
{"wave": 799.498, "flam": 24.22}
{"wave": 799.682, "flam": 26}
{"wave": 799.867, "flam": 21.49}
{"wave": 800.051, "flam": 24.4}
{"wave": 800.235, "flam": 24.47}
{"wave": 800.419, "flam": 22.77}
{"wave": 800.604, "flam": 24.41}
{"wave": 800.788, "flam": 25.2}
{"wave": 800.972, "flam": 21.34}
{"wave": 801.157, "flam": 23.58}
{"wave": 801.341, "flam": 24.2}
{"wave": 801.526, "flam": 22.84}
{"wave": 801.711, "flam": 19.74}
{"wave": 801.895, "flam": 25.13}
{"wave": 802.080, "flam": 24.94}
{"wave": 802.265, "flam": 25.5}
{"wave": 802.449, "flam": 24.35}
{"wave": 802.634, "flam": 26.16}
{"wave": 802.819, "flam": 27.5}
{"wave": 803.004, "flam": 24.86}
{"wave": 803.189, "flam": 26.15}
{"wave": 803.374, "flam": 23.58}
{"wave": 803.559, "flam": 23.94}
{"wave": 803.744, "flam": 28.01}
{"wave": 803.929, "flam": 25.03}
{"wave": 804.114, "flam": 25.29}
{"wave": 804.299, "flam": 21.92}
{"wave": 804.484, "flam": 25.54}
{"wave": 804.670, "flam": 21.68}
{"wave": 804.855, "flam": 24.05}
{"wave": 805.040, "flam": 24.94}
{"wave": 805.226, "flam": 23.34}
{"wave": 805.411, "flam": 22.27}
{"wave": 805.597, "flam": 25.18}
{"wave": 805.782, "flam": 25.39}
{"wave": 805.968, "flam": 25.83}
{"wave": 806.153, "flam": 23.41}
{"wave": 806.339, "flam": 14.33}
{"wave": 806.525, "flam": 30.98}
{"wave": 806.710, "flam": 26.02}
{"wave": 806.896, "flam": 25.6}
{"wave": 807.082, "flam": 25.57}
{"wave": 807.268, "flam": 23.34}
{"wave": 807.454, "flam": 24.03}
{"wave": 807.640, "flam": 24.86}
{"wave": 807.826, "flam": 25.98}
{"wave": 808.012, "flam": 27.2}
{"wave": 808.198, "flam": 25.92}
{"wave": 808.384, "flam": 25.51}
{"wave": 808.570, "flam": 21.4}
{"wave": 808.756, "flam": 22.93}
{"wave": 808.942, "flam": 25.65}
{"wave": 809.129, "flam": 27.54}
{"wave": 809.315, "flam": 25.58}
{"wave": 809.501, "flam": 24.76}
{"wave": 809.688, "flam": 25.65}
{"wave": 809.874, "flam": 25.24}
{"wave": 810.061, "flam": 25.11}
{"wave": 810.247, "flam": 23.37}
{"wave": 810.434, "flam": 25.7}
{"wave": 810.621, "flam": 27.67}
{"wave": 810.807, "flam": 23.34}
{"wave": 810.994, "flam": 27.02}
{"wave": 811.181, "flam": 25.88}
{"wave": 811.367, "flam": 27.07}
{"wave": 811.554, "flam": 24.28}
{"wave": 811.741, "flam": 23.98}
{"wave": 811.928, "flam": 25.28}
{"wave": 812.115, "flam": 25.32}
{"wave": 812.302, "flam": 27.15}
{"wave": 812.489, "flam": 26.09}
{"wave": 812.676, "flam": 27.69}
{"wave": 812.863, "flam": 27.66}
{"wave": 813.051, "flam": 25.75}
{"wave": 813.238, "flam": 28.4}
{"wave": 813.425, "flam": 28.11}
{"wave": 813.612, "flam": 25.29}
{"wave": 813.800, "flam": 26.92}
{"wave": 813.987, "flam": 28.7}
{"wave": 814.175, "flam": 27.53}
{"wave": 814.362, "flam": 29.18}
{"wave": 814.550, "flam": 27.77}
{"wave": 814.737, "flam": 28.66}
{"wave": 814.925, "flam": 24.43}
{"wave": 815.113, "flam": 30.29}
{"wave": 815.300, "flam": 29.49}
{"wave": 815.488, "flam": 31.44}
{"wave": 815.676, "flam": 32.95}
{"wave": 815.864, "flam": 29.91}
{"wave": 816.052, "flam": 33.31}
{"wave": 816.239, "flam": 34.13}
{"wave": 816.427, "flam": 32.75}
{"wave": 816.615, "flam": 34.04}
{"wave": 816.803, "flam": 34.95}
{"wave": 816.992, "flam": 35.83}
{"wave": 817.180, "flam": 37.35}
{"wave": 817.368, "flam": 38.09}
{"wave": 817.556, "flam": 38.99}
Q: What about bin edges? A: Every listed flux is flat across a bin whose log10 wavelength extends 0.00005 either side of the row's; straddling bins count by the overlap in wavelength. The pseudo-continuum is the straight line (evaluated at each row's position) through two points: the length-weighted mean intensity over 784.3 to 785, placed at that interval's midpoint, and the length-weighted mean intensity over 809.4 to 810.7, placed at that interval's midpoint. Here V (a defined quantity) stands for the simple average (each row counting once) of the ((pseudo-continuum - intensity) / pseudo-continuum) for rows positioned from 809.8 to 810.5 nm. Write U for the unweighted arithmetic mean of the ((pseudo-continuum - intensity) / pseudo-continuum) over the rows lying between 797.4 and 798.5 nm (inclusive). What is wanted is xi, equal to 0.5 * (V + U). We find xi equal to 0.022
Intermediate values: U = 0.03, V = 0.02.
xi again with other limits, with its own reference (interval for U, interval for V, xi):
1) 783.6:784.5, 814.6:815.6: -0.064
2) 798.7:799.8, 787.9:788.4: 0.011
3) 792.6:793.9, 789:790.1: -0.007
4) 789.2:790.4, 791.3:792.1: 0.092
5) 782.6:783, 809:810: -0.036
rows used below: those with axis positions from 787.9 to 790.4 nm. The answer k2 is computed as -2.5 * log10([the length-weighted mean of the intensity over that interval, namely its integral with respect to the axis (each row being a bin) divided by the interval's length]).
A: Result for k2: -3.44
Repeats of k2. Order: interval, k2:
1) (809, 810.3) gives -3.51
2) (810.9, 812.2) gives -3.52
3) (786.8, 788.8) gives -3.41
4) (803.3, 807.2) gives -3.47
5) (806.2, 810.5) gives -3.49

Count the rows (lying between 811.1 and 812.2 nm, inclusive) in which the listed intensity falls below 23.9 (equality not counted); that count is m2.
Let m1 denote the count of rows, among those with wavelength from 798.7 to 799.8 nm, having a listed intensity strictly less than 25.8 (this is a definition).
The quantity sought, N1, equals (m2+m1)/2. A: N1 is 1.0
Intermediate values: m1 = 2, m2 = 0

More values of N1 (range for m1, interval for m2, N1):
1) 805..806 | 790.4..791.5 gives 5.0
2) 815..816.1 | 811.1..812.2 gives 0.0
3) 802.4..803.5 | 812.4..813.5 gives 1.5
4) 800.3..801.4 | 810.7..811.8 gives 3.5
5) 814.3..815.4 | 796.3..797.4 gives 2.5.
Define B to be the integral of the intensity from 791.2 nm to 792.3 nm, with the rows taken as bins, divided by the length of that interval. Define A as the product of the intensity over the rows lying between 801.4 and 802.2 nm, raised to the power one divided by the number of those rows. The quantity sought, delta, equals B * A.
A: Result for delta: 472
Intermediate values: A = 23.1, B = 20.5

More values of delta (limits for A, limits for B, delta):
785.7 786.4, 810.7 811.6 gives 635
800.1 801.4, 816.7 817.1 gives 837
